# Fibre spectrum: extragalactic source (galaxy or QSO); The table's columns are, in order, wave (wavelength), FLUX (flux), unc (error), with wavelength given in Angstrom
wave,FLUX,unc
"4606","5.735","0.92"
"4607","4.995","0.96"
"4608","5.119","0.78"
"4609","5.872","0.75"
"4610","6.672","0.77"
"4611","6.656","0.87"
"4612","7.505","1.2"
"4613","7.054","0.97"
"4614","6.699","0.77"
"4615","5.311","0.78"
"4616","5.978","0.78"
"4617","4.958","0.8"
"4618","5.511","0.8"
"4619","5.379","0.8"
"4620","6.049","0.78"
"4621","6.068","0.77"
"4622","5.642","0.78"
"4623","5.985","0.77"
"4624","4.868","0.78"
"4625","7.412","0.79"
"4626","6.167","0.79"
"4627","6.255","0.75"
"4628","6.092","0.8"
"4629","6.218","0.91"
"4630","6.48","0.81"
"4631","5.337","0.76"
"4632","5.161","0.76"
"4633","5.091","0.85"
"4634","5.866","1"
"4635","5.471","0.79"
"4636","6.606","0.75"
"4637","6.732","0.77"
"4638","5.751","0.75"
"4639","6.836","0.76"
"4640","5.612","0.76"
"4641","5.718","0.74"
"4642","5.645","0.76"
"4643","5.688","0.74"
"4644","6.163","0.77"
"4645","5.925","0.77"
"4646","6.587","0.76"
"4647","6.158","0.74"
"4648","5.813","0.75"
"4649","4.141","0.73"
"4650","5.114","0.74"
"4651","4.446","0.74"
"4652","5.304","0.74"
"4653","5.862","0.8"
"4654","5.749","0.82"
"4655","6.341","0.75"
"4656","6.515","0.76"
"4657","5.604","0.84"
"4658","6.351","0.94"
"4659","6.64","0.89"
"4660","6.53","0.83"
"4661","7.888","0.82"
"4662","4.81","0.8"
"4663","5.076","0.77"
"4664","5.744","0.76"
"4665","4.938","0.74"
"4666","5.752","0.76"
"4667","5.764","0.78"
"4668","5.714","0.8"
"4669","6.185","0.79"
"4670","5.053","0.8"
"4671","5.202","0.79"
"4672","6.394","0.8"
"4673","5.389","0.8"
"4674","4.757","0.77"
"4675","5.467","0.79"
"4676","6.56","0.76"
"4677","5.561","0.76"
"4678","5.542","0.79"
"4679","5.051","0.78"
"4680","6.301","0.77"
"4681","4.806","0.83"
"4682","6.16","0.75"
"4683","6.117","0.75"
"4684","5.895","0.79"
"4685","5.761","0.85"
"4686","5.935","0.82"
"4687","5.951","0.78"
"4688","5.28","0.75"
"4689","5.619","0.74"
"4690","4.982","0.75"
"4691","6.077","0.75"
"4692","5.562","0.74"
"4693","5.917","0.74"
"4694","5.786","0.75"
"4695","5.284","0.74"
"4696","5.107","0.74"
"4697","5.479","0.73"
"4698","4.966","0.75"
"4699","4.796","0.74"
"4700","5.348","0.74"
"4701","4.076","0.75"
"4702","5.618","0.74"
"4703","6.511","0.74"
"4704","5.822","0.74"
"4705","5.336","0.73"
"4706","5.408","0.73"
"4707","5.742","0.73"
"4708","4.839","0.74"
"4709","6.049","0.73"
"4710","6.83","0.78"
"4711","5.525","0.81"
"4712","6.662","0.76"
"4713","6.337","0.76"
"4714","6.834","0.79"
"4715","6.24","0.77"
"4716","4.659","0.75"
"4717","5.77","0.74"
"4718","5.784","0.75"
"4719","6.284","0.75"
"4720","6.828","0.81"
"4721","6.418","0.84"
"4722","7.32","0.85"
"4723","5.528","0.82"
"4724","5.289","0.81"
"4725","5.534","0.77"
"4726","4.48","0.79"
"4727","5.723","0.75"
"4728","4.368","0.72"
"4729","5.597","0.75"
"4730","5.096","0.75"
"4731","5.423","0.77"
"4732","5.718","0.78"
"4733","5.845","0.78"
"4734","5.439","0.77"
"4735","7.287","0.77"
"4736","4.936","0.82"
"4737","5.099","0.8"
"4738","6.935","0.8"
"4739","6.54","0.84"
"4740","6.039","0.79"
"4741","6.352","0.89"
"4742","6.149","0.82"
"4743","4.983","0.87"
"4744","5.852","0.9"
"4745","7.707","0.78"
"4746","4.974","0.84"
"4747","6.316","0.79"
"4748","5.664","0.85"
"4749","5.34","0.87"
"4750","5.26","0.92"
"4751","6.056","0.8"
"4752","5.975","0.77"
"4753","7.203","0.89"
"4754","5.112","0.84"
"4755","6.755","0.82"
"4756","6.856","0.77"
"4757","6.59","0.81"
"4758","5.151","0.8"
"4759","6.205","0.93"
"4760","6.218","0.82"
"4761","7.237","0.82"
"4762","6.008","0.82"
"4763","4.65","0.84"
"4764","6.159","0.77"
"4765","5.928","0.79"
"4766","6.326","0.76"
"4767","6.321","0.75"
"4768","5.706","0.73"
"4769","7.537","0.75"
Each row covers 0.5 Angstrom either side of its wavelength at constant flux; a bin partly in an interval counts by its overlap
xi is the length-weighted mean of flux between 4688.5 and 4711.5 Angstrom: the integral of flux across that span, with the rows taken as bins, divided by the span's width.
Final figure 5.51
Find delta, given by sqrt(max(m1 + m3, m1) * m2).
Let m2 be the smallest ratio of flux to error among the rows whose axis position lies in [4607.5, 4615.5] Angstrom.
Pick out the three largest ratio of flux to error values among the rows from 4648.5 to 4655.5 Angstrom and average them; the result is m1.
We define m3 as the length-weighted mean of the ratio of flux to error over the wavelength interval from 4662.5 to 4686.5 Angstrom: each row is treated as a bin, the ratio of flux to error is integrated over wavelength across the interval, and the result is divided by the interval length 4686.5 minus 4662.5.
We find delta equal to 9.6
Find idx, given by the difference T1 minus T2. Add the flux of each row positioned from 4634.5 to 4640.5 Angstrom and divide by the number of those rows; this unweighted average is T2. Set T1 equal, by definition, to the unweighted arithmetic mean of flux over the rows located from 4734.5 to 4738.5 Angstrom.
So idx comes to -0.10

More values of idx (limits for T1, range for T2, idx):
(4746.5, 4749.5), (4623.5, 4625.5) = -0.37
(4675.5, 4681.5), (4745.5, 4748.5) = -0.01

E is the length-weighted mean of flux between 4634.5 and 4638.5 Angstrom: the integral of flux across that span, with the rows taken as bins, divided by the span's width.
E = 6.14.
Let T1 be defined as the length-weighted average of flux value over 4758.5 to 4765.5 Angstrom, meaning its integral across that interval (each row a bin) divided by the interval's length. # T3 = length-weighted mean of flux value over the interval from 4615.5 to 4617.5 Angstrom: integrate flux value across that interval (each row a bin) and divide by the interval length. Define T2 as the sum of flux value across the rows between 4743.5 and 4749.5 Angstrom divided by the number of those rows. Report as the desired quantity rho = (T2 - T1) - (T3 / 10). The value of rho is -0.63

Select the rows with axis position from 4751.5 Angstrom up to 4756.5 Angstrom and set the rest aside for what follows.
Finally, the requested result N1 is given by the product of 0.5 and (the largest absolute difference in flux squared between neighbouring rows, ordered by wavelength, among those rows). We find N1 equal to 12.9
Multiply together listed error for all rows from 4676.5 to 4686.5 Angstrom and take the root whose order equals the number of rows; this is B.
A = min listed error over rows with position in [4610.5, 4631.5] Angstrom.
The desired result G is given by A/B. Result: 0.95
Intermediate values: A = 0.75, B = 0.79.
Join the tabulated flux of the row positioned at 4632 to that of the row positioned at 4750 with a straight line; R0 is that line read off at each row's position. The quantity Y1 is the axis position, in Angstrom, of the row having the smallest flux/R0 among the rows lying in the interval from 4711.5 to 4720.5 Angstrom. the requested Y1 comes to 4716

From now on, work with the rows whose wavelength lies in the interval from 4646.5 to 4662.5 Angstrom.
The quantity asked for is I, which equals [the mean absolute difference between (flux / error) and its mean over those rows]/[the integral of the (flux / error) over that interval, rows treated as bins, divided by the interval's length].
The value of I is 0.112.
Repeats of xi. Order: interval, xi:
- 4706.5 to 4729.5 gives 5.85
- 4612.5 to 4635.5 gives 5.87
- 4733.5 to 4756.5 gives 6.04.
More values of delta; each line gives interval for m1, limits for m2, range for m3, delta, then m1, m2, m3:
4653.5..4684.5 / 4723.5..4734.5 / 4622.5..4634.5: 9.6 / 8.94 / 5.67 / 7.3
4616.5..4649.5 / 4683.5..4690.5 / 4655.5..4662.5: 10.5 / 9.06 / 6.64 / 7.6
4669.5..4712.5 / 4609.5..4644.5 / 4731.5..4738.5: 9.8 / 8.77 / 5.87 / 7.5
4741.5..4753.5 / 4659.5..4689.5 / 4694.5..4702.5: 9.5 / 8.66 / 5.79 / 6.9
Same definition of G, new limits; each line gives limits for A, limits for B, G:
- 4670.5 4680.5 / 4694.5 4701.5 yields 1.03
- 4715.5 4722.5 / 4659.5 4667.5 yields 0.95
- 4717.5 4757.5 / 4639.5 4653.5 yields 0.96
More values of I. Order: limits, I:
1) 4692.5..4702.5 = 0.080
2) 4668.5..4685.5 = 0.100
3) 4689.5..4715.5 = 0.088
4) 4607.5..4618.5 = 0.097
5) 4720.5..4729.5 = 0.102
